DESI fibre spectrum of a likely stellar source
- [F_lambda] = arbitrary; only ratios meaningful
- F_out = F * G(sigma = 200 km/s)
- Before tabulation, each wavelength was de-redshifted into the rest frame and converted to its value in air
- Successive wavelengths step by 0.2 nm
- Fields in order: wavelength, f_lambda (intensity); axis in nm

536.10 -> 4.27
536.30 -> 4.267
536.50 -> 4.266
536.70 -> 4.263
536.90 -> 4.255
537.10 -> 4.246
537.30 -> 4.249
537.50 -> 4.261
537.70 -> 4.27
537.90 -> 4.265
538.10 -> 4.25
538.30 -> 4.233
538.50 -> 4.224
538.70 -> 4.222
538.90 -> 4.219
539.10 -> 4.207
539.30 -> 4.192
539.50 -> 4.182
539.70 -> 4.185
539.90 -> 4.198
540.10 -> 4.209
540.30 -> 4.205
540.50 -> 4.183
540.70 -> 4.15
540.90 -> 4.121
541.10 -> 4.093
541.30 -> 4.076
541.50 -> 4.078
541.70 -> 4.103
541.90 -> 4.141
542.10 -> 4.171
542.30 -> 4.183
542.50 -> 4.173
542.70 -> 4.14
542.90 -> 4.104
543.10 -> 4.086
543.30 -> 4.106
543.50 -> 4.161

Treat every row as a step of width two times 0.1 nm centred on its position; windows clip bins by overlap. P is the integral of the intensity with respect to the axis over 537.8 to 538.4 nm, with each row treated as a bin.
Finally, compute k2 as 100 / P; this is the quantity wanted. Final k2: 39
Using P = 2.5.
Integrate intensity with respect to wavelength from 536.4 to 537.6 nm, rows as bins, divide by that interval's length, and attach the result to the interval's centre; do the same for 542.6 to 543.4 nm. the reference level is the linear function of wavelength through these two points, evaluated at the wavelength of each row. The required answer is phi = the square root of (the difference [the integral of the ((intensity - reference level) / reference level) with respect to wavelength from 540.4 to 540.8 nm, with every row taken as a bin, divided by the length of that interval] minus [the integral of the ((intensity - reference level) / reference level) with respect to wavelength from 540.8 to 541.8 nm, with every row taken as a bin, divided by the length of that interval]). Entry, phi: 0.12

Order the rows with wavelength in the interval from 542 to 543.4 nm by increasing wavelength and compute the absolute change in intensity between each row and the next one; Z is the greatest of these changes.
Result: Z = 0.036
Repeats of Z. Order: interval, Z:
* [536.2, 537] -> 0.008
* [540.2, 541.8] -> 0.033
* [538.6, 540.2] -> 0.015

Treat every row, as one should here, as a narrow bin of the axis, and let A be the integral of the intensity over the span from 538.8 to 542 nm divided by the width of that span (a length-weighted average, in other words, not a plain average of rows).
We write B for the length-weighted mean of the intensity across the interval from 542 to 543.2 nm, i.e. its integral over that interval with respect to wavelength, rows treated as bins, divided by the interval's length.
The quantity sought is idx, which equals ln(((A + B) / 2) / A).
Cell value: -0.002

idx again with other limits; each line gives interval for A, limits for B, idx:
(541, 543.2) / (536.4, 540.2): 0.013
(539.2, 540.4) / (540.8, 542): -0.011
